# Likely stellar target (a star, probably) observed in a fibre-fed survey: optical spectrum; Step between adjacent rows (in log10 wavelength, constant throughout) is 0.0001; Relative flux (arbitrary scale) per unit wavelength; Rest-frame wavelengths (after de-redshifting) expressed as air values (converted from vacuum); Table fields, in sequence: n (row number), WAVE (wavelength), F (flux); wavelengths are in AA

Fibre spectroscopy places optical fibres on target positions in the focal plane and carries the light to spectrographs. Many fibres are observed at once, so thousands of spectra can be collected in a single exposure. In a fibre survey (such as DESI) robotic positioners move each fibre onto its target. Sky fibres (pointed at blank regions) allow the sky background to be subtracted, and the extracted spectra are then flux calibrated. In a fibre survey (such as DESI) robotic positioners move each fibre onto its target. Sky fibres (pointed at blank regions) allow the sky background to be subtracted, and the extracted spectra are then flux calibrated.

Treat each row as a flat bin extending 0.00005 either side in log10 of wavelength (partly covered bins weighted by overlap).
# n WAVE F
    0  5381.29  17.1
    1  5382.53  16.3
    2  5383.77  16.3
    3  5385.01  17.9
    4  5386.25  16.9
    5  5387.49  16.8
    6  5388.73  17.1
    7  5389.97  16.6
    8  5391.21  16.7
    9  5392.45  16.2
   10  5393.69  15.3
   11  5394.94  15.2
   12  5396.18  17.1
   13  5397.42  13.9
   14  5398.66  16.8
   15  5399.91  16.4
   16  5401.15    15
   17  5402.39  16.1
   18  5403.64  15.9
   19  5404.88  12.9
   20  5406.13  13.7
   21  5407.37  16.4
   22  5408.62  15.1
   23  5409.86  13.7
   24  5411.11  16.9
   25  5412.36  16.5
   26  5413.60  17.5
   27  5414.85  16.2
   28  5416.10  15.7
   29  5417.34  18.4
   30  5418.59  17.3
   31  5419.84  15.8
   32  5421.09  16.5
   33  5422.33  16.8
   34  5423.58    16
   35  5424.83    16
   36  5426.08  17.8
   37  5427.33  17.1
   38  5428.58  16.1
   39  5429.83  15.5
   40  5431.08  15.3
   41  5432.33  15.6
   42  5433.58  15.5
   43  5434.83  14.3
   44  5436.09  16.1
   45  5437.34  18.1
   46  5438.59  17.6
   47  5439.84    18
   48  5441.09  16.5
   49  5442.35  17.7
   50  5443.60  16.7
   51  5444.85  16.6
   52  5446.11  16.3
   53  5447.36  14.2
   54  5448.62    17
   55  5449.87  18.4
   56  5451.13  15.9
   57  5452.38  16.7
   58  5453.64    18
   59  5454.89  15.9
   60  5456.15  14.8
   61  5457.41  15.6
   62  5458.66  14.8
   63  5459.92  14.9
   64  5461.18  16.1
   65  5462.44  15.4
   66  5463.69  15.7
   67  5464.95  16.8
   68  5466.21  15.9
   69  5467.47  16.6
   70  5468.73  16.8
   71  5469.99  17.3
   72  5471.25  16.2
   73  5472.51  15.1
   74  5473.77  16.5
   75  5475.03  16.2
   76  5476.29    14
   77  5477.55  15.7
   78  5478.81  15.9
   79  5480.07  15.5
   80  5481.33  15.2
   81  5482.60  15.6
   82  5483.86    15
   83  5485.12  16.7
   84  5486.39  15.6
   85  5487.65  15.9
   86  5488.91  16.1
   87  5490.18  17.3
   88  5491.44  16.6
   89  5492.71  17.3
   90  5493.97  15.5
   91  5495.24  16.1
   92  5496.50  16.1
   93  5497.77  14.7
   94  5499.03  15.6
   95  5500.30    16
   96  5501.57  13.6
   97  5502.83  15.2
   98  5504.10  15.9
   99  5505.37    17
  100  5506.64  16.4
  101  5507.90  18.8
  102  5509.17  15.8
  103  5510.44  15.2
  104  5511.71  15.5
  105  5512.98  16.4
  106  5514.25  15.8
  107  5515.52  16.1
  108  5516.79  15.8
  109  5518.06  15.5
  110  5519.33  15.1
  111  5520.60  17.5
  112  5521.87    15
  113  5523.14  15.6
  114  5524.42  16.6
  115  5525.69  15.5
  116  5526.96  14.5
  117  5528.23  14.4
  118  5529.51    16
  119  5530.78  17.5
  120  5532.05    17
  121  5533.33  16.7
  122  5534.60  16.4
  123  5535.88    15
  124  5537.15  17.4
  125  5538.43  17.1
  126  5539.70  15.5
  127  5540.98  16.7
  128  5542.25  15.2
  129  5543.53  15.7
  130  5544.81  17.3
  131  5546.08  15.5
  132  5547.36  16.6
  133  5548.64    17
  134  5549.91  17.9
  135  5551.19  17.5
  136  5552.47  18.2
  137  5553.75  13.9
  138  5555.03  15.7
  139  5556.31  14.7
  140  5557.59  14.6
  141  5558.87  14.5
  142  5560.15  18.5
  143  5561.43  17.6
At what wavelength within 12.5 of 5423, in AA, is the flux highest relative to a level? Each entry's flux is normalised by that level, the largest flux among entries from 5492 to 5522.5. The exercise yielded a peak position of 5417.34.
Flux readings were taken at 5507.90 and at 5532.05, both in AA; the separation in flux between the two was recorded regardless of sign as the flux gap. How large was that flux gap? 1.80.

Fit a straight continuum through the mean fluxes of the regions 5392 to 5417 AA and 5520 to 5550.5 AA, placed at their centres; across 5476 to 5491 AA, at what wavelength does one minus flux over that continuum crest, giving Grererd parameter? 5476.29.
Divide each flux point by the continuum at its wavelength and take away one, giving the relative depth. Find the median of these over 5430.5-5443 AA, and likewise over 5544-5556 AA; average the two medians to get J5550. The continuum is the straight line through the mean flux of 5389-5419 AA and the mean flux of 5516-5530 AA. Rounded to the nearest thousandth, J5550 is 0.063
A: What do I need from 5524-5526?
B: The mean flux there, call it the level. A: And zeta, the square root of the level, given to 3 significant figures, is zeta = 4.01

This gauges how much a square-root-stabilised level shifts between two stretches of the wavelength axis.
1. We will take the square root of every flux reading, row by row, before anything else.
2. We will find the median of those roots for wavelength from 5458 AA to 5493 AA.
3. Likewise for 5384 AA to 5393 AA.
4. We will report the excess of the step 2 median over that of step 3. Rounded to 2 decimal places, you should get -0.11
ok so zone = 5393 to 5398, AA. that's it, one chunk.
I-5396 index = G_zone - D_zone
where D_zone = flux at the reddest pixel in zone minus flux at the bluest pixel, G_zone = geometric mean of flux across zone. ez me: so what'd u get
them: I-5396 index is 16.7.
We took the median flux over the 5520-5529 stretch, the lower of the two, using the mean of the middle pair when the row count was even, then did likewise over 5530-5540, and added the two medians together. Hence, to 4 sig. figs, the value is 32.35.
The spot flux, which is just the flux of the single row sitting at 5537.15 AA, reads 17.4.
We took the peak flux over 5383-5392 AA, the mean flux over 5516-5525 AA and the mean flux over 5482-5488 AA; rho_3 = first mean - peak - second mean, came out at -17.8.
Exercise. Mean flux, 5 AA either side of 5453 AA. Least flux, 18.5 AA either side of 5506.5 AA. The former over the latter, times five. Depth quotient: 6.1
